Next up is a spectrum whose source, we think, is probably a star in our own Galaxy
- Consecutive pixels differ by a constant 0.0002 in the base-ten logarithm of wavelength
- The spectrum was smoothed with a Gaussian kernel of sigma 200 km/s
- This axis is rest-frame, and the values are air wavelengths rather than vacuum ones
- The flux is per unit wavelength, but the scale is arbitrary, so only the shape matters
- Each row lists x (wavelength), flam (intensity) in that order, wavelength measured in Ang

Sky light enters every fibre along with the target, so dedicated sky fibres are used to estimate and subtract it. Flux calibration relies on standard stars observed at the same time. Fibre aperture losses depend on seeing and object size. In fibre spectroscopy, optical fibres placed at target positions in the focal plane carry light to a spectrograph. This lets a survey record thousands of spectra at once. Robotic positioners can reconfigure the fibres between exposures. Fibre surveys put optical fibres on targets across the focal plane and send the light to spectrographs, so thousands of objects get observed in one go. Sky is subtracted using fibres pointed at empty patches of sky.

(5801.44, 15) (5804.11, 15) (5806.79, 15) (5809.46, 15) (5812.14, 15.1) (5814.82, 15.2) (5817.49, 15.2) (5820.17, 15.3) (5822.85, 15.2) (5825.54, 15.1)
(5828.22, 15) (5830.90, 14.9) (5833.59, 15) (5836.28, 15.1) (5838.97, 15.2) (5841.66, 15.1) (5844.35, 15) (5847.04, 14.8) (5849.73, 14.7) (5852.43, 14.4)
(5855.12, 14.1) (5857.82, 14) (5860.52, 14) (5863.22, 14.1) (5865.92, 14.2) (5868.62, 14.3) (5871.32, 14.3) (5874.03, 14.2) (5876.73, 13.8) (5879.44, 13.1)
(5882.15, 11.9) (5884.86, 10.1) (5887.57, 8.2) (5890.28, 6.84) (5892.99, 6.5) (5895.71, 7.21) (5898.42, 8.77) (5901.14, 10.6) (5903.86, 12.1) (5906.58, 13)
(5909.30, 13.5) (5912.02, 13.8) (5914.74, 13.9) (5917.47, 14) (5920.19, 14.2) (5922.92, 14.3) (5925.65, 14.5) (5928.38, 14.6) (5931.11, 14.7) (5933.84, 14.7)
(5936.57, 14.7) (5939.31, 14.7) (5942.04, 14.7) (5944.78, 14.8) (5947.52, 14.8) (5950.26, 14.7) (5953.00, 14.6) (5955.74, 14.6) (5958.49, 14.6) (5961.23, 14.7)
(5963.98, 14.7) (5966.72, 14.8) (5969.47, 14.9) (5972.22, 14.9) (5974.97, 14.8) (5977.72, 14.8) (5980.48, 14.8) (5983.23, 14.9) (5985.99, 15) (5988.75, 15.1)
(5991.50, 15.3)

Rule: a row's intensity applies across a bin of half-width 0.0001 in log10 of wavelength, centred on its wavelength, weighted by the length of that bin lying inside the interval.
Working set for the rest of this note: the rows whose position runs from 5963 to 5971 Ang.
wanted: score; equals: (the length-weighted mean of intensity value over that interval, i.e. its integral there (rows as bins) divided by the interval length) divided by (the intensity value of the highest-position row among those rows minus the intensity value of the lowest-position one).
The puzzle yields 74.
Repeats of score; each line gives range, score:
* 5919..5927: 48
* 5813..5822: 152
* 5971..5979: -148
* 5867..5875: -143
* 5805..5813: 150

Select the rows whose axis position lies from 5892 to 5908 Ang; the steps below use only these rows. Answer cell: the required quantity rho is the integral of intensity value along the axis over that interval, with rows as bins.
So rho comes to 157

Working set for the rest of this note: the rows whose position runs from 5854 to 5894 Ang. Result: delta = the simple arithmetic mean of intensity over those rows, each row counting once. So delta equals 12.2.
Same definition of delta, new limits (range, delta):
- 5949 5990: 14.8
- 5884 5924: 11.1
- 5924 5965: 14.7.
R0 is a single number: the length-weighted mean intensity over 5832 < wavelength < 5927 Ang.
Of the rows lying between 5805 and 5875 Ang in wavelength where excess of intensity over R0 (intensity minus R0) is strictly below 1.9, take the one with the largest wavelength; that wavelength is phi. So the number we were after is 5874.03 Ang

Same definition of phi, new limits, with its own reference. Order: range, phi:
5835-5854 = 5852.43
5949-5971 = 5966.72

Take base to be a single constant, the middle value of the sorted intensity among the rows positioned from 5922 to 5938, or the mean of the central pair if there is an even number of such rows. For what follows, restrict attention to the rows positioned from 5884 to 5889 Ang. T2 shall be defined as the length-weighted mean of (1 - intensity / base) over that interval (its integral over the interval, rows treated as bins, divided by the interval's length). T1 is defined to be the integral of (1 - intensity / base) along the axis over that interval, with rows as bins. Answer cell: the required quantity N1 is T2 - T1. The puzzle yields -1.5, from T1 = 1.9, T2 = 0.38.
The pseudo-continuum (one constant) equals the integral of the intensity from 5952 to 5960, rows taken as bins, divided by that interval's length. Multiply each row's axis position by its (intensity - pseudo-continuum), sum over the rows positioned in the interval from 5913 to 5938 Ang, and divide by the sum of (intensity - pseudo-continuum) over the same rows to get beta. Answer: 5915.7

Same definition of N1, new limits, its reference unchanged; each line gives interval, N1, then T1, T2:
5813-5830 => 0.6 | -0.6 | -0.03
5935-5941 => 0.0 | 0.0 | 0.00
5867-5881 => -0.7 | 0.7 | 0.05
